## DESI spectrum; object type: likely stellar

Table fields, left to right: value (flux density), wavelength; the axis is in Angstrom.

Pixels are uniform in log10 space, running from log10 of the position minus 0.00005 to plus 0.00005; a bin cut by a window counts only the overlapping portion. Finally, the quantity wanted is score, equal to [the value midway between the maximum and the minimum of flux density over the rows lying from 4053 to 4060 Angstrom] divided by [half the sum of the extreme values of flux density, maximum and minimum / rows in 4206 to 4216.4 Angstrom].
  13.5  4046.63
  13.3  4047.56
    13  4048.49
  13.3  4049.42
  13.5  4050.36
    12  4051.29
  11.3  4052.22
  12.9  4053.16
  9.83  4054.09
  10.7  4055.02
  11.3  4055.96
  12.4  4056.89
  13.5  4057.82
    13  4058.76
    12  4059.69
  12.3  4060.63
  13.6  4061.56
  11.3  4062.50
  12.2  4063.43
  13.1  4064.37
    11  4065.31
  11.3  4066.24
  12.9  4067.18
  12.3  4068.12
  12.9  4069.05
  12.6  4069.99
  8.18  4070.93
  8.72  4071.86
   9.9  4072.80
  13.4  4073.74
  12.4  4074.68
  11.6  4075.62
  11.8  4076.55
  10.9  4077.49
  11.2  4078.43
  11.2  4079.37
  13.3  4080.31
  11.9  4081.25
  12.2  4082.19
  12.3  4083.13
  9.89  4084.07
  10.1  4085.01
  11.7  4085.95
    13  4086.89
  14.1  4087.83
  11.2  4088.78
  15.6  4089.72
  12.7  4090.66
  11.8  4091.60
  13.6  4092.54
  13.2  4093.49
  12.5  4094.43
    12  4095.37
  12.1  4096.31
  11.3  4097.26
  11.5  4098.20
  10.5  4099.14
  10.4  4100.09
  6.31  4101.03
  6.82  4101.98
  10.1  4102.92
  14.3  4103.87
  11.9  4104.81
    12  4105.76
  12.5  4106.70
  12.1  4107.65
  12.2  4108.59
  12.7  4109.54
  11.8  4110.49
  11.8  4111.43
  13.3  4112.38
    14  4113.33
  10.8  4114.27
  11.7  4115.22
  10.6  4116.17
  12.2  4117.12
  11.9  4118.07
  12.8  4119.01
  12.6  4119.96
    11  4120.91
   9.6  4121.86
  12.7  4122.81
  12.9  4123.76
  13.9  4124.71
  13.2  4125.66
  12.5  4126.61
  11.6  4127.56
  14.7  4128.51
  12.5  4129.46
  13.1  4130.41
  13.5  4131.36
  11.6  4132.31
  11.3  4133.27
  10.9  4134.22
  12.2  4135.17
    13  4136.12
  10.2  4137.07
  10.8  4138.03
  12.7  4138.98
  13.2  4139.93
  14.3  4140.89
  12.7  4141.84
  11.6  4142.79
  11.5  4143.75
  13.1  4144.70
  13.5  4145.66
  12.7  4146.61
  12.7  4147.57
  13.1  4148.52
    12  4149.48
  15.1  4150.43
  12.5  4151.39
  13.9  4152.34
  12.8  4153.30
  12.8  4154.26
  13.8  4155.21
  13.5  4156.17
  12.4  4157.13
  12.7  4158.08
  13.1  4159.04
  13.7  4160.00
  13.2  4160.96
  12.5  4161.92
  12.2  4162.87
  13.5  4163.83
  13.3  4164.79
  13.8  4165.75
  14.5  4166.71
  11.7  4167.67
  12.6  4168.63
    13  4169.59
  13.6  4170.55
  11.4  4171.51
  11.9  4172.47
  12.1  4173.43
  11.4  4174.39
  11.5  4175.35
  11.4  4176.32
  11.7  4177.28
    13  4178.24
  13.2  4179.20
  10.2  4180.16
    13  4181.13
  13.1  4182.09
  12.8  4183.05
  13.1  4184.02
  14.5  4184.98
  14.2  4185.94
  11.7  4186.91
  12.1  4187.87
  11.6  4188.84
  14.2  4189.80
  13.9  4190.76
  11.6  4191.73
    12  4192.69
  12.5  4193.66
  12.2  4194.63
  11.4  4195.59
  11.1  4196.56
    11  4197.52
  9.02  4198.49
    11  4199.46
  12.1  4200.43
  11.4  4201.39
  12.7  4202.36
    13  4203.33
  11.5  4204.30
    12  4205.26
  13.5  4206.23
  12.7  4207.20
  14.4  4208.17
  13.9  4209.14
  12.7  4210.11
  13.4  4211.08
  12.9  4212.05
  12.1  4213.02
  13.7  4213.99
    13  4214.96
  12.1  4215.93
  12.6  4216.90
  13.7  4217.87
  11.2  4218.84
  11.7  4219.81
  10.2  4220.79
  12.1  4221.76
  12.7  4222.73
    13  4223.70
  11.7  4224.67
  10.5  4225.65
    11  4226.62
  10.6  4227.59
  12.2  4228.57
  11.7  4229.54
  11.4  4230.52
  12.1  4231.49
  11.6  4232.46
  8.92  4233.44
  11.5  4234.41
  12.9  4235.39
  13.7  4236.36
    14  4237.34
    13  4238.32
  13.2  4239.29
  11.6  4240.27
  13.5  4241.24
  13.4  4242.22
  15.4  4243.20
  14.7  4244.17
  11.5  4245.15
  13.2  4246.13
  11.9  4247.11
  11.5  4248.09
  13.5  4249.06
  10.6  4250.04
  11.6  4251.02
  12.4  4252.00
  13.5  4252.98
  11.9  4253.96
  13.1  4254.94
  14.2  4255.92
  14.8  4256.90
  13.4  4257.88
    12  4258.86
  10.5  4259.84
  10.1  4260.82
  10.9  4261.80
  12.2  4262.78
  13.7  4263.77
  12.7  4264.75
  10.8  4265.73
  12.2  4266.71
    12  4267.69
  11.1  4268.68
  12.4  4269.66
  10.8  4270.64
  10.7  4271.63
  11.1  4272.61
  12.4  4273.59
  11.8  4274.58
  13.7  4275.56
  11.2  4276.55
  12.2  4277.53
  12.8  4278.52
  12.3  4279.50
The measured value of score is 0.88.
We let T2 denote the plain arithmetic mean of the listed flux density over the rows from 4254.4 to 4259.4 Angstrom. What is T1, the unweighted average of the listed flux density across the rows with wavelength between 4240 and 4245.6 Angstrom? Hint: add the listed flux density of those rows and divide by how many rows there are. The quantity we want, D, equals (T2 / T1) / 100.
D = 0.0101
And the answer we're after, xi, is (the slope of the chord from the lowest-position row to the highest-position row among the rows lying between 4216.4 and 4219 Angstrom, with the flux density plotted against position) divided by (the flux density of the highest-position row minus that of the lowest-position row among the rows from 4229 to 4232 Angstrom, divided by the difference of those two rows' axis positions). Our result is -3.5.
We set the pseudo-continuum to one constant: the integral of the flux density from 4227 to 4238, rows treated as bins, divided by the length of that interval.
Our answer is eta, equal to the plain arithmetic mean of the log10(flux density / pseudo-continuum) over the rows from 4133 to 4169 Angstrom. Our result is 0.030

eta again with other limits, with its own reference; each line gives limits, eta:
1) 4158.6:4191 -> 0.029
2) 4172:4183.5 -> 0.007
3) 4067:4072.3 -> -0.031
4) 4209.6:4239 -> 0.007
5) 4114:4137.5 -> 0.007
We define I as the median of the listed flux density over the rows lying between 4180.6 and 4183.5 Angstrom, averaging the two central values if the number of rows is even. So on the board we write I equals 13.0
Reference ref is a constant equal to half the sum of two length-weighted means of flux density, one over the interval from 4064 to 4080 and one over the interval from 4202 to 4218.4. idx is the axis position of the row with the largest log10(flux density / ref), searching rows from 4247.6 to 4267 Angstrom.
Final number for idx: 4256.90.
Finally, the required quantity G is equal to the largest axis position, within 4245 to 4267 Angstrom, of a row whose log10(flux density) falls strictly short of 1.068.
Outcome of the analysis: 4265.73 Angstrom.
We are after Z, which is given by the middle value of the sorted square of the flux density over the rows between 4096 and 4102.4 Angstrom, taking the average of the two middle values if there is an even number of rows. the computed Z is 110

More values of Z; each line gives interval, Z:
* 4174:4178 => 131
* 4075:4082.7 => 137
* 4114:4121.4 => 139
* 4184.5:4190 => 174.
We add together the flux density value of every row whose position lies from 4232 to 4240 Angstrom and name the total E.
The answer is 99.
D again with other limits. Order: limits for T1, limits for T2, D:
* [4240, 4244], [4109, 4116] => 0.0091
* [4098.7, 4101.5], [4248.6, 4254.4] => 0.0135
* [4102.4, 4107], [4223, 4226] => 0.0096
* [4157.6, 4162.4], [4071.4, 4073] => 0.0071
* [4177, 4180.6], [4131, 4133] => 0.0104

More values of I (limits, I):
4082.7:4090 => 12.0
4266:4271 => 12.0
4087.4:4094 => 13.2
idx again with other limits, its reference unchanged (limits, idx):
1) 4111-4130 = 4128.51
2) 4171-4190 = 4184.98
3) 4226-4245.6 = 4243.20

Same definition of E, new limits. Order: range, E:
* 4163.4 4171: 106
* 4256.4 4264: 98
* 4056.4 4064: 100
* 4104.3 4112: 97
